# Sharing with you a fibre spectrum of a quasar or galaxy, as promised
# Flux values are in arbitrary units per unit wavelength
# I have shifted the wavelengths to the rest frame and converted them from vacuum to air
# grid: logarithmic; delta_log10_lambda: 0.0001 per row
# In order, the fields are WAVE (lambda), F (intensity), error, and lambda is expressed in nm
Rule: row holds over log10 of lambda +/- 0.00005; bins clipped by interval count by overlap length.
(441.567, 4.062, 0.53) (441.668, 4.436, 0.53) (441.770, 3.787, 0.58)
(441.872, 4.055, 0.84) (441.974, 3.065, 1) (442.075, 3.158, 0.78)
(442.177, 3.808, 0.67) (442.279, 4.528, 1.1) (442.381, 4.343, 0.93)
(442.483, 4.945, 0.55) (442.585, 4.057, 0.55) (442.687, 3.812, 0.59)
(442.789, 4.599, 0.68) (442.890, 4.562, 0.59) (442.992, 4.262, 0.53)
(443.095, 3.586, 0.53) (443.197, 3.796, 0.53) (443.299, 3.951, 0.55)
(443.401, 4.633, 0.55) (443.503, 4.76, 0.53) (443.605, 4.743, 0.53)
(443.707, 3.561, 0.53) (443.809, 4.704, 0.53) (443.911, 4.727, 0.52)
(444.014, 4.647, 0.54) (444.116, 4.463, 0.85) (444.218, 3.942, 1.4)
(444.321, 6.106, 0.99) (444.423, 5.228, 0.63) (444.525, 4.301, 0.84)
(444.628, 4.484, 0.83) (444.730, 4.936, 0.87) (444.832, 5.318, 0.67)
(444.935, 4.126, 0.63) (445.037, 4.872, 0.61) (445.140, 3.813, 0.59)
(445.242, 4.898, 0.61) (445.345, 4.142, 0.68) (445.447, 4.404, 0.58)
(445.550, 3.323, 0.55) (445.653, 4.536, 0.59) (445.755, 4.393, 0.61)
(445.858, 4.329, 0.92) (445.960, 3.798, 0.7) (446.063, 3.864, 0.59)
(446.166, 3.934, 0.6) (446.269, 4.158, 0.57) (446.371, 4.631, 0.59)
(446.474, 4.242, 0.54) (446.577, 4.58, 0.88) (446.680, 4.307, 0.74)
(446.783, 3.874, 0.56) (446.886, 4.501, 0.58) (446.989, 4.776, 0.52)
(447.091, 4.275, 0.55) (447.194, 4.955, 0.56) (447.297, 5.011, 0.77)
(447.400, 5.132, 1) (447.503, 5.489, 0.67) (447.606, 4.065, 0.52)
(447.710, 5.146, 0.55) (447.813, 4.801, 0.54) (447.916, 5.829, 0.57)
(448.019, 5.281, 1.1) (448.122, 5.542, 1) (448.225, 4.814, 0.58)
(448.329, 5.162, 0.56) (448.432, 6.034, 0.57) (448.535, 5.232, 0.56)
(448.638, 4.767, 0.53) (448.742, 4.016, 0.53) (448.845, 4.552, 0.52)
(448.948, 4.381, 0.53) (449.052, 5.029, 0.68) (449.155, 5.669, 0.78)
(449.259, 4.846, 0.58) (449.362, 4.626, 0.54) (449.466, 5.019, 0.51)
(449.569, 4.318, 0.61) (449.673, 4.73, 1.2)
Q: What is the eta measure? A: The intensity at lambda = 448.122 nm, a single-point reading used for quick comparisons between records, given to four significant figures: 5.542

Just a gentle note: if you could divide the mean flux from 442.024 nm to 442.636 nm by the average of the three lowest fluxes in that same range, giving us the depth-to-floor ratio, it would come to 1.13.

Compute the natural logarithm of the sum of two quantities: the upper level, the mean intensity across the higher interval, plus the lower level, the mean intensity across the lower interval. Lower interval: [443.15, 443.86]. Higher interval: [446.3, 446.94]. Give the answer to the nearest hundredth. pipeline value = 2.16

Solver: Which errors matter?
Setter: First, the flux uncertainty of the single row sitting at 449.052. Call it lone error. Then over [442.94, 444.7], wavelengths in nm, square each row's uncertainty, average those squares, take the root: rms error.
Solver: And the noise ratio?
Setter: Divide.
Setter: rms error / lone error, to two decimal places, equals 1.05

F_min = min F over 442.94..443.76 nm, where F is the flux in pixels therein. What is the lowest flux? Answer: 3.561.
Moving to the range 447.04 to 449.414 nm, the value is 4.016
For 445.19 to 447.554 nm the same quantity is 3.323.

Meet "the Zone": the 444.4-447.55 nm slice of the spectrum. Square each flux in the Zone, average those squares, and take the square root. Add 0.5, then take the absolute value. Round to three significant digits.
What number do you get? 5.00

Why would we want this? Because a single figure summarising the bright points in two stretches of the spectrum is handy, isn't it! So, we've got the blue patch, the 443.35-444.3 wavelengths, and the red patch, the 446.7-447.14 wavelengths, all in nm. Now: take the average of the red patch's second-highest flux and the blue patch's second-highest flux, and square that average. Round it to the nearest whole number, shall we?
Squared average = 21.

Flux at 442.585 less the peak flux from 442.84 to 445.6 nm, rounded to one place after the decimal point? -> -2.0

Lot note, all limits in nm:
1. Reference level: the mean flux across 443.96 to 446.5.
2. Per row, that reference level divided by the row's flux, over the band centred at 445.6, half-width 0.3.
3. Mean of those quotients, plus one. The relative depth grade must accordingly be 2.07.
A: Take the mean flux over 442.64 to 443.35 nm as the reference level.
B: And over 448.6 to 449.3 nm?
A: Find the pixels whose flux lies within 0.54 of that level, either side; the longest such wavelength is 448.948 nm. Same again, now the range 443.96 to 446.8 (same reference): 446.783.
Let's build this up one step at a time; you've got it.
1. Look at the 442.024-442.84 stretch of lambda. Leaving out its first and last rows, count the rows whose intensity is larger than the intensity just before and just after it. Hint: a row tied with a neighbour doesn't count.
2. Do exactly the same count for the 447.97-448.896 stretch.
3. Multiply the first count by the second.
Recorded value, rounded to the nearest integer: 4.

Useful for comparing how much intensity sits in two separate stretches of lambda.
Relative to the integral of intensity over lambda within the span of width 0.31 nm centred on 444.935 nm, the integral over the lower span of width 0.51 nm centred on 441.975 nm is 1.2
